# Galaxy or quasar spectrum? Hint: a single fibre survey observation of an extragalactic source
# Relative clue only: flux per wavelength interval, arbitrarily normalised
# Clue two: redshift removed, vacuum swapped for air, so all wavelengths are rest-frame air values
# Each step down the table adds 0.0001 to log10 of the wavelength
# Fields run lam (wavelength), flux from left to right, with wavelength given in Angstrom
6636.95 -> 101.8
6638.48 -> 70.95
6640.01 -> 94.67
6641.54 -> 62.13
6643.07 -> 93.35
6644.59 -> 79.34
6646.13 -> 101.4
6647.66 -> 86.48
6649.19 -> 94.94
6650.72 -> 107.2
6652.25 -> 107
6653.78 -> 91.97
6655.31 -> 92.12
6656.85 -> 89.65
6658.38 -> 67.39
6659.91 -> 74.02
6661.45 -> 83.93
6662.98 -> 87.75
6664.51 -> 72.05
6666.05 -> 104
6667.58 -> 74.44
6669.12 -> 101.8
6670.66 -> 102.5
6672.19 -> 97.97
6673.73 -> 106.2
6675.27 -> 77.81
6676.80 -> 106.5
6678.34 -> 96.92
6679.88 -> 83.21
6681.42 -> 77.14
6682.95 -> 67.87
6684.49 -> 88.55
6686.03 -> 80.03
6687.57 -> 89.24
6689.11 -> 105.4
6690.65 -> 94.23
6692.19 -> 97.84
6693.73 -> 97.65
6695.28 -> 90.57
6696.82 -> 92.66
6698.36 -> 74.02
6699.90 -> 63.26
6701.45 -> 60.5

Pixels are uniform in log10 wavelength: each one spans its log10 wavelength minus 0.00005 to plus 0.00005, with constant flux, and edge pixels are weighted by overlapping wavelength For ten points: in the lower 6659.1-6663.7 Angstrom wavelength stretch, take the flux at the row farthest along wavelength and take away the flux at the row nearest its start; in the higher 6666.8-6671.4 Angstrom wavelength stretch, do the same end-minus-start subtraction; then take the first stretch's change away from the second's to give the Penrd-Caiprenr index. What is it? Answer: 14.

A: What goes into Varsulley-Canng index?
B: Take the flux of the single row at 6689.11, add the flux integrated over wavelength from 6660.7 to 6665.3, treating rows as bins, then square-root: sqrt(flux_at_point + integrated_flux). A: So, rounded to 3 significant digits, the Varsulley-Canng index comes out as 21.9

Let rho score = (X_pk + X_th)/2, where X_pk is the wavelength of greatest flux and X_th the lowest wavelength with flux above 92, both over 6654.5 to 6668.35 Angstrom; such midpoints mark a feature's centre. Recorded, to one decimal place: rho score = 6660.7 Angstrom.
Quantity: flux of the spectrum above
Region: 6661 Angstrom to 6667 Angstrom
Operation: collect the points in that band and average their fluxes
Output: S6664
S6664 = 87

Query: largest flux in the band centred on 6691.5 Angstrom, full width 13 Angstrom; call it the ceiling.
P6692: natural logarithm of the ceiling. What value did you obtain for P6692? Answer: 4.66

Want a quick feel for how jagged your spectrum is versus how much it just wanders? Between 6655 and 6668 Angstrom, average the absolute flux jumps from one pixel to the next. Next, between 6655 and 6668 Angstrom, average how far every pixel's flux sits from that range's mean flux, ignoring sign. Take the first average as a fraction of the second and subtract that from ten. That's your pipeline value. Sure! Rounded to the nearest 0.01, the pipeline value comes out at 8.41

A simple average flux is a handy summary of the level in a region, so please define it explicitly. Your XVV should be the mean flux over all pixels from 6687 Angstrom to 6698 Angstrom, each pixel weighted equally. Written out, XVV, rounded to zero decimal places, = 95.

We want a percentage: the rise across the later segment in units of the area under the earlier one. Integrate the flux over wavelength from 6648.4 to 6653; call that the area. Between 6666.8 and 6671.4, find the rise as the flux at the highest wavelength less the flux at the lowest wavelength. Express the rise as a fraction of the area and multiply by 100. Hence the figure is 6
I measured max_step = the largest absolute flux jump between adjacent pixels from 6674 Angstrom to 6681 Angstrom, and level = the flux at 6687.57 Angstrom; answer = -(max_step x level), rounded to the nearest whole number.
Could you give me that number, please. -2560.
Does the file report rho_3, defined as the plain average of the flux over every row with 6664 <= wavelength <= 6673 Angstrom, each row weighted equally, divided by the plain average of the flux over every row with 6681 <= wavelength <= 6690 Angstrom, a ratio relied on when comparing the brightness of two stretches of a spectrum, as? 1.09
